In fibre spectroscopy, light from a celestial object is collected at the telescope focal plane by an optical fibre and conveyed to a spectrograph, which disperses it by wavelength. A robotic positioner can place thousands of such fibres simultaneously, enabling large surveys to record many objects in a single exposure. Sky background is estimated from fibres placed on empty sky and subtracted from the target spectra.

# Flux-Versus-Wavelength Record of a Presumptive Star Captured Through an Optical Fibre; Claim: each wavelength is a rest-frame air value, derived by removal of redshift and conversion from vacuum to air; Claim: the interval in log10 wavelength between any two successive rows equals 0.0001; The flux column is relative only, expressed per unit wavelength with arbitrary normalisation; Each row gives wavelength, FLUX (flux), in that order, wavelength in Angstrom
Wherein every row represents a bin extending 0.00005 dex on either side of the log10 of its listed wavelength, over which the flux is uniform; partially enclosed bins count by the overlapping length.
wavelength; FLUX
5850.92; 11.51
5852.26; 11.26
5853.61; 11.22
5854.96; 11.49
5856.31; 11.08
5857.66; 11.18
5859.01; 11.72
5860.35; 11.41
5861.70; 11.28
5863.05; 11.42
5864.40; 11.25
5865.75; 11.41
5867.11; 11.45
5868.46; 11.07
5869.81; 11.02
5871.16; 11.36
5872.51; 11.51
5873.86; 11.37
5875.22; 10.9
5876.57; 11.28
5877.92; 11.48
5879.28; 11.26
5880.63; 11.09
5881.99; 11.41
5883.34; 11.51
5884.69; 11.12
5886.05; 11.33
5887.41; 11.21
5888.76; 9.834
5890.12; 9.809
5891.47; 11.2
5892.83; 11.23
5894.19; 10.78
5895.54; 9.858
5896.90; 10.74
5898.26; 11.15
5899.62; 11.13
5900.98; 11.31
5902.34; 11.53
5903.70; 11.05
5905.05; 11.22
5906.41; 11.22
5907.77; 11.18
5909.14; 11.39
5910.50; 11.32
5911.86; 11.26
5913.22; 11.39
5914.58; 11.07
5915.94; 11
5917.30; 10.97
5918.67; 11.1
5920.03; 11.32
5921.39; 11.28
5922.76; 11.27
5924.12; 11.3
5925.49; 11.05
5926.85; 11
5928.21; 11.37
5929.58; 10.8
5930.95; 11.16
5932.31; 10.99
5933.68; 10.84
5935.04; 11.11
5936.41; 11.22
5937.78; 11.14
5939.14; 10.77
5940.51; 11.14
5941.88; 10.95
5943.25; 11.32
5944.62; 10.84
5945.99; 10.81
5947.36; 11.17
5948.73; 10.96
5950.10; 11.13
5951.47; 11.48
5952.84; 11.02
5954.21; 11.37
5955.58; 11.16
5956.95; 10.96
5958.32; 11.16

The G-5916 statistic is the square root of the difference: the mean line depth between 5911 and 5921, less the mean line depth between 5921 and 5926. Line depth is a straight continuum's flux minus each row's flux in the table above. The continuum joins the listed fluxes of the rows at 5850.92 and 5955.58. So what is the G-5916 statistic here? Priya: 0.30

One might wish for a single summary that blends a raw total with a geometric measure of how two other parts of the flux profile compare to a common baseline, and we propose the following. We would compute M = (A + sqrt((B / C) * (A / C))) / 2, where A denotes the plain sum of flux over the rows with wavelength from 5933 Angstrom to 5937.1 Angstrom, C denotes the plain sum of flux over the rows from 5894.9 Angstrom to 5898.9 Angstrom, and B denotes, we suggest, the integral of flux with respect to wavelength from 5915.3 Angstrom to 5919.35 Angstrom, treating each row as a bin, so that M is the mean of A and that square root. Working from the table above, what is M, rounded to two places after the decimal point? 17.19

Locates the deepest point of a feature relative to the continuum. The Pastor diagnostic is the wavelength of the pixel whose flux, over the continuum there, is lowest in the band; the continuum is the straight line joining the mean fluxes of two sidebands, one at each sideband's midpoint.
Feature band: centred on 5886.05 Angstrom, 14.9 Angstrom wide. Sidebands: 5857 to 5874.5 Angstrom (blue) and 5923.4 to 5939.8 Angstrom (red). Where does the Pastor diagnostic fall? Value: 5890.12 Angstrom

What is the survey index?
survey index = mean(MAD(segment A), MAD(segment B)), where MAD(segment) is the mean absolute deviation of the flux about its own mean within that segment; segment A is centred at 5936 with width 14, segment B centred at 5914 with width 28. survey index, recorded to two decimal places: 0.13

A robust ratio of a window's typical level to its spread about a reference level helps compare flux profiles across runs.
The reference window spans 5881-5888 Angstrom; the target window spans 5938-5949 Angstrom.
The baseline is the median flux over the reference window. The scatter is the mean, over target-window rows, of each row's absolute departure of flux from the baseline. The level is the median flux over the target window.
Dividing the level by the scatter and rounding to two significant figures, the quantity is 33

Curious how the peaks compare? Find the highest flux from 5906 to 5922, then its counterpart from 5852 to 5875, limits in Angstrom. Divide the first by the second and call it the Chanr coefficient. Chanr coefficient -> 0.97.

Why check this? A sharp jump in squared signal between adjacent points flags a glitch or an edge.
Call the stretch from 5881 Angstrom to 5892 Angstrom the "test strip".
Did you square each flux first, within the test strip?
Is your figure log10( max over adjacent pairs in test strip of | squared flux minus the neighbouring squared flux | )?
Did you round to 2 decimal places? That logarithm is 1.47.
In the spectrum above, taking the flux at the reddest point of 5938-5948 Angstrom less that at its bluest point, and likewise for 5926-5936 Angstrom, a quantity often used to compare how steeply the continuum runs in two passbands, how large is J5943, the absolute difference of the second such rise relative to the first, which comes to 0.29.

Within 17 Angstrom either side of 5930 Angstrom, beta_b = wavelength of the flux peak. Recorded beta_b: 5913.22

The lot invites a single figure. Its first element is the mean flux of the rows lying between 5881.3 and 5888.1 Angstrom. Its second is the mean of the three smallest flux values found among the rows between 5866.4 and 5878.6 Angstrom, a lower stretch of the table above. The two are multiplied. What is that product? 124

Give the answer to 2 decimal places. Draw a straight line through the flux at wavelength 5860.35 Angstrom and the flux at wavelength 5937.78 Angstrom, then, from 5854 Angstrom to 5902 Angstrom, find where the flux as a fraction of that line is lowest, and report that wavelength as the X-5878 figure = 5890.12 Angstrom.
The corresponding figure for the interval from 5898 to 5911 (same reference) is 5903.70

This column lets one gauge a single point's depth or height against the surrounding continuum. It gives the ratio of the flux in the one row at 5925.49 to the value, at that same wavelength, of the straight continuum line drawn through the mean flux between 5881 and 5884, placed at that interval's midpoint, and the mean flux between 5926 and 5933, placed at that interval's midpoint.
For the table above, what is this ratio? 0.996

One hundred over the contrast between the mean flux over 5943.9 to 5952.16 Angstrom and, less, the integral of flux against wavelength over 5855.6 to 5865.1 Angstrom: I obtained -1.0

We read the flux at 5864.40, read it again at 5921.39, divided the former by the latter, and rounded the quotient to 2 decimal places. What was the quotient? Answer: 1.00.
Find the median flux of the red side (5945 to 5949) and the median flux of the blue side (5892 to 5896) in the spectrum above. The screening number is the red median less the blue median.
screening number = 0.18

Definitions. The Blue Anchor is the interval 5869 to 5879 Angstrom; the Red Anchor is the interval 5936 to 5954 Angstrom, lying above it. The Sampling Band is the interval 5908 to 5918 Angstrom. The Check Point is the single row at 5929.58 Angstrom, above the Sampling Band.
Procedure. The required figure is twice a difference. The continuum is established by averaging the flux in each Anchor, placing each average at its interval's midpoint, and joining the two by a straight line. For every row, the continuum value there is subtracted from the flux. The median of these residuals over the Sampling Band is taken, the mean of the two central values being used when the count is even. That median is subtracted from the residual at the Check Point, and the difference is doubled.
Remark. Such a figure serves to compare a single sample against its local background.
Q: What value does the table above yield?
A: -0.82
